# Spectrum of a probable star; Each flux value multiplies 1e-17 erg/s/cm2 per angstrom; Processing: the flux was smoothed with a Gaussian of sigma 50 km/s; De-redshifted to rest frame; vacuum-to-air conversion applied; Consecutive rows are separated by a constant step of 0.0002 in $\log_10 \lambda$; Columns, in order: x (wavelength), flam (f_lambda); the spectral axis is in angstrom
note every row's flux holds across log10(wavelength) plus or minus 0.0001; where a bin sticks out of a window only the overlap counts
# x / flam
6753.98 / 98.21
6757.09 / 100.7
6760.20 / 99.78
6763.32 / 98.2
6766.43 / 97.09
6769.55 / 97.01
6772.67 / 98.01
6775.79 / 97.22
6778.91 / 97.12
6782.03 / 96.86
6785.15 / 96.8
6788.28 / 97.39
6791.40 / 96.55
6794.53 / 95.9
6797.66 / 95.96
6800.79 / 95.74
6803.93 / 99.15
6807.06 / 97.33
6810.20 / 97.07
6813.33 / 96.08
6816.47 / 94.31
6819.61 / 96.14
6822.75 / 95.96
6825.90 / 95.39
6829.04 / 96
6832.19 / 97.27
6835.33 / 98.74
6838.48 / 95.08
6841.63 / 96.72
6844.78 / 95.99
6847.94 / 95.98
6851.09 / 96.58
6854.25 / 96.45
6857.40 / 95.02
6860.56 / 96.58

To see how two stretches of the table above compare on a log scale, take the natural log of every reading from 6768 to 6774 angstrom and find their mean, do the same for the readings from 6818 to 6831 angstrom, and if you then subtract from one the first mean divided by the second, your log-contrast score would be -0.004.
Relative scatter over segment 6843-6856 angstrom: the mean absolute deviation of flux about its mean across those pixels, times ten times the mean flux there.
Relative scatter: 255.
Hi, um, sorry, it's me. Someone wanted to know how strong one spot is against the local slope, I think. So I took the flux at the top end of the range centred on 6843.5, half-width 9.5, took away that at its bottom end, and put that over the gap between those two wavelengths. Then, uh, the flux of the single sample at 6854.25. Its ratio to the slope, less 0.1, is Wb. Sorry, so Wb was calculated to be -704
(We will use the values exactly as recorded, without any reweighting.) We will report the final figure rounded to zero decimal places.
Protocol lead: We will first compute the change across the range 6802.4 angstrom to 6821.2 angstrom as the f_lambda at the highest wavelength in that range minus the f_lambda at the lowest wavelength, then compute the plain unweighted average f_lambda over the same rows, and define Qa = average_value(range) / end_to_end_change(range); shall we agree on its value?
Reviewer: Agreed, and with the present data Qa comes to -32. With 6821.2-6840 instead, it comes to -110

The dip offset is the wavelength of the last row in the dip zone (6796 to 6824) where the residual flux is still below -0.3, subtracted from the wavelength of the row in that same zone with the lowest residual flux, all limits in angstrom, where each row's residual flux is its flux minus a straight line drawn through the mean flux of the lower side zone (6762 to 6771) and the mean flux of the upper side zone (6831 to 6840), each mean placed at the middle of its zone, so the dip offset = -6.3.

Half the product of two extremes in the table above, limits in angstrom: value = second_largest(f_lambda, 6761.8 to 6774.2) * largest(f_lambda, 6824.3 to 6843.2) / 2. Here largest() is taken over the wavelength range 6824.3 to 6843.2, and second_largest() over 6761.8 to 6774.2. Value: 4839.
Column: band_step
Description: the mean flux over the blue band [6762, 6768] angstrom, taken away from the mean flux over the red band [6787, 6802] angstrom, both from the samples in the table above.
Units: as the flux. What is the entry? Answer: -1.3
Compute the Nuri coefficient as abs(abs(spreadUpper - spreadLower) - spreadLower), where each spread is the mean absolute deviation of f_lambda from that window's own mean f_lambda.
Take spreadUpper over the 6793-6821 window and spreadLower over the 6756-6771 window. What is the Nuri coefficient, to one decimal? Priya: 1.0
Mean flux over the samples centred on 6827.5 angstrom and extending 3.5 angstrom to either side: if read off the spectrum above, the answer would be 95.7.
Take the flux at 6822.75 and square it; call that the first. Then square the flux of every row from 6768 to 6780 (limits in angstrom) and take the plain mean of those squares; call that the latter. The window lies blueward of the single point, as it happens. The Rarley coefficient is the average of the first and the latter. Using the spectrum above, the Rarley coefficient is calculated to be 9342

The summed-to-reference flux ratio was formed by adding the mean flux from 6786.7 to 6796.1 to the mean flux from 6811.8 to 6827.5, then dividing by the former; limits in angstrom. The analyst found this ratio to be 1.99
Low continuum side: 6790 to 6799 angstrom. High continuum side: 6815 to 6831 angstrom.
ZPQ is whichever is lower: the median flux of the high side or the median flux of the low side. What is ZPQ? 95.96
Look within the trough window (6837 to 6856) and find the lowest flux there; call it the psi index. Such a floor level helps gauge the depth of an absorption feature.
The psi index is 95.08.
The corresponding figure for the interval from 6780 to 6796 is 95.9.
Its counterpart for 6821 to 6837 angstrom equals 95.39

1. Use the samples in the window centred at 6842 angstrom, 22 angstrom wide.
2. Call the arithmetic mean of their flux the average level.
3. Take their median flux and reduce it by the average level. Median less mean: 0.0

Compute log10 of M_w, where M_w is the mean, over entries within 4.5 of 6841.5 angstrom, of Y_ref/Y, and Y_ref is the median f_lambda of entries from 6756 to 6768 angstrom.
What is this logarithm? 0.0137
